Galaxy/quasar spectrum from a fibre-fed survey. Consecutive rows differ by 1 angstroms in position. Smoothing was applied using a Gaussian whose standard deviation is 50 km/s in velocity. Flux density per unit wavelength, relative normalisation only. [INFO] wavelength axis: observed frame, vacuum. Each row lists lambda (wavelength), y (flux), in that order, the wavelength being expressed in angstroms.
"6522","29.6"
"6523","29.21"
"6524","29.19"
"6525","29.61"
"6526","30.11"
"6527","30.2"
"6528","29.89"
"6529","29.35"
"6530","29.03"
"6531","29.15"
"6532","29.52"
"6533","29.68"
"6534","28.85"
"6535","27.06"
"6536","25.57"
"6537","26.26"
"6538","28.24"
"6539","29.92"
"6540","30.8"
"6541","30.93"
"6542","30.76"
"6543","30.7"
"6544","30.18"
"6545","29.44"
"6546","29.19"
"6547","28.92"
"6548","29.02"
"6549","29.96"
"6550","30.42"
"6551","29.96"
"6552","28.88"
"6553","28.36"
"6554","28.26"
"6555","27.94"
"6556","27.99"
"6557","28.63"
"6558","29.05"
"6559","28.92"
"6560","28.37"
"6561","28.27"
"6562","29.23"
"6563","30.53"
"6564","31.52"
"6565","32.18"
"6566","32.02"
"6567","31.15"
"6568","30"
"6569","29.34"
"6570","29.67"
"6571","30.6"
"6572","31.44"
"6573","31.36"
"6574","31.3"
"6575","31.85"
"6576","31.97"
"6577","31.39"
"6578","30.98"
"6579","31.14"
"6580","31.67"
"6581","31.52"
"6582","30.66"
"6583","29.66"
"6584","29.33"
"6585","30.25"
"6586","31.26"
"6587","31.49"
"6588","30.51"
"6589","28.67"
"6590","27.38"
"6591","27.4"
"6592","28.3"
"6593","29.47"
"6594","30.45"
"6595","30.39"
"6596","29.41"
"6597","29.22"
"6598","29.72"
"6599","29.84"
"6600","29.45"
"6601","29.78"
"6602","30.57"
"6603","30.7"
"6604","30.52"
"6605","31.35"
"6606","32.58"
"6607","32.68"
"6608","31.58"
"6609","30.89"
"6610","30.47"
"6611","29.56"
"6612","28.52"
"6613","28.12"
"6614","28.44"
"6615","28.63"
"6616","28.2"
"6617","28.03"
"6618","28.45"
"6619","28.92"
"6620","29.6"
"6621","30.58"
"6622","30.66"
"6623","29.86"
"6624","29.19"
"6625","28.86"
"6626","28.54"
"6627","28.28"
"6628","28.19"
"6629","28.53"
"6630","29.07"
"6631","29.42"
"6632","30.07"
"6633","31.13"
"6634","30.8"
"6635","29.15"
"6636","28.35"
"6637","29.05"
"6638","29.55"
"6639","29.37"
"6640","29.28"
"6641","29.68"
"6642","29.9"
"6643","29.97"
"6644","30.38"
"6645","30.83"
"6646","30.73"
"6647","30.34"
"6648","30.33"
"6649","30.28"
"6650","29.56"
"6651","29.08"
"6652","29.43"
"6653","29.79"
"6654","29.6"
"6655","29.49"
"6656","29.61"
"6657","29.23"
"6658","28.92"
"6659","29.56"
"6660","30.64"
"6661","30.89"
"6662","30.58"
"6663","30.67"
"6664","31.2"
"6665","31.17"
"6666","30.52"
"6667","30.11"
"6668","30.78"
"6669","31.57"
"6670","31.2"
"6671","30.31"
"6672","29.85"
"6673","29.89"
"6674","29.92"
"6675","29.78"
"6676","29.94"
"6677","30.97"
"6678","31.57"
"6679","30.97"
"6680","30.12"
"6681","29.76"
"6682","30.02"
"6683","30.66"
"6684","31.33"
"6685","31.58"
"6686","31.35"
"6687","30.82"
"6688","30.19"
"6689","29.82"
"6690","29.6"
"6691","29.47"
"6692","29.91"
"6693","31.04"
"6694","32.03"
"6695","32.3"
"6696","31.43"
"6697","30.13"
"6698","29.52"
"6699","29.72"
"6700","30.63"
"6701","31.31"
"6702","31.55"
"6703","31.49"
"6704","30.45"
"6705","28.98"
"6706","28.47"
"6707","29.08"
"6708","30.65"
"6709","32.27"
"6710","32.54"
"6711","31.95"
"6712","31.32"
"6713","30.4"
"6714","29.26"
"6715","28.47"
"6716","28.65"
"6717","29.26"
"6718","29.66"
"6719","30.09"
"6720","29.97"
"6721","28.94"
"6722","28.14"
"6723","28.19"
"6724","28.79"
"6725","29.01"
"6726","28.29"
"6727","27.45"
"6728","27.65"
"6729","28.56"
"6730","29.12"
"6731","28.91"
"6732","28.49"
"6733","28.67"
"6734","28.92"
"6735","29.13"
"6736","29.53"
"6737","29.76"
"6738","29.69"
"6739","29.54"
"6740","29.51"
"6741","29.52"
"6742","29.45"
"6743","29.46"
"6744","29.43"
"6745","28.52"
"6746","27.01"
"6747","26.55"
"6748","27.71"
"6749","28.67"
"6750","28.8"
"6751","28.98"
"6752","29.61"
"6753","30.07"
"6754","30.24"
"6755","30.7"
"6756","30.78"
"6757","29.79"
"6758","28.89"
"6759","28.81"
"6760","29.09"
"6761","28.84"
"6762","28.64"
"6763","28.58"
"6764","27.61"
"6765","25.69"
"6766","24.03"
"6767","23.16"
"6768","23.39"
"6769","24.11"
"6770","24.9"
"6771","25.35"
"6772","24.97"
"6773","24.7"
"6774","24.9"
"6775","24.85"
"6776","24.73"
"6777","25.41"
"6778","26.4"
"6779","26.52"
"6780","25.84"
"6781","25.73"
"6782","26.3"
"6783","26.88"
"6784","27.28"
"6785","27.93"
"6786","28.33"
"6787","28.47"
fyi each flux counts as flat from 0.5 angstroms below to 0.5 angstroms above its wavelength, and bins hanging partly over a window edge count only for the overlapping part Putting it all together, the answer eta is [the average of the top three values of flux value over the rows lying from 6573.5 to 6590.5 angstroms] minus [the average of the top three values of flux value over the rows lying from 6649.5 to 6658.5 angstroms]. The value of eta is 2.2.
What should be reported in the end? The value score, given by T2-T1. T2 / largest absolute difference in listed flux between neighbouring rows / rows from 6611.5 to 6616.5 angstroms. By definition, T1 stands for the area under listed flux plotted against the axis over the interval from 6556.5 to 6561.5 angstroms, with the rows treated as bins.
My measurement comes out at -143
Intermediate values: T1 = 143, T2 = 0.43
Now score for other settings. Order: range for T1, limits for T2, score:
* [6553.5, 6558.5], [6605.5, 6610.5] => -141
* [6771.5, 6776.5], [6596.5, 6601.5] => -124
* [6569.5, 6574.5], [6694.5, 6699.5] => -153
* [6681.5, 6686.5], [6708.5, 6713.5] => -154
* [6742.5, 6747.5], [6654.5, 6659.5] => -140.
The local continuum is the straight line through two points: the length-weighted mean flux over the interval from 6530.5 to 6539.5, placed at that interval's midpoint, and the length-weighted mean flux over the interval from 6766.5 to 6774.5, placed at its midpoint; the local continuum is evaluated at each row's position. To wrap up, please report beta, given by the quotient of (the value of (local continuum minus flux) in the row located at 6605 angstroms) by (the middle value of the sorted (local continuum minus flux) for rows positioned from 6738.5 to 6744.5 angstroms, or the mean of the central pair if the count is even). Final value 0.92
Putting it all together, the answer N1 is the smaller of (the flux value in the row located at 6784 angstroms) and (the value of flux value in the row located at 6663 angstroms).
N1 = 27.3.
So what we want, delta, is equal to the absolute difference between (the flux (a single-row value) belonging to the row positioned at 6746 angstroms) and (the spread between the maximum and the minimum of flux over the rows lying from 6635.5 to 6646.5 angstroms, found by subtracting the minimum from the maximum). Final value 24.5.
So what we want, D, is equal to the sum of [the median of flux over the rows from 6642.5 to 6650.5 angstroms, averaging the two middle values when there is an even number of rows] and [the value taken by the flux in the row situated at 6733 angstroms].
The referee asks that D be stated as 59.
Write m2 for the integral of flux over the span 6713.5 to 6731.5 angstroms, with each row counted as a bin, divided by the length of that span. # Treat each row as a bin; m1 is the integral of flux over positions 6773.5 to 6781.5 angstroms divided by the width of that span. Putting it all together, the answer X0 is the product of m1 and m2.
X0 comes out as 736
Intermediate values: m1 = 25.5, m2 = 28.8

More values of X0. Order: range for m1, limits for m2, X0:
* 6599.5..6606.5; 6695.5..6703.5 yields 943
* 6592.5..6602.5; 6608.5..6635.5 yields 873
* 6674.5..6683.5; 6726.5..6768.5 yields 867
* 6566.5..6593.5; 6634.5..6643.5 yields 892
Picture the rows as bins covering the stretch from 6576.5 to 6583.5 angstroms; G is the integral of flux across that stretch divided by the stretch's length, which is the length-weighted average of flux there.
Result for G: 31.00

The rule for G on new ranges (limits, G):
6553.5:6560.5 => 28.45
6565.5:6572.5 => 30.60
